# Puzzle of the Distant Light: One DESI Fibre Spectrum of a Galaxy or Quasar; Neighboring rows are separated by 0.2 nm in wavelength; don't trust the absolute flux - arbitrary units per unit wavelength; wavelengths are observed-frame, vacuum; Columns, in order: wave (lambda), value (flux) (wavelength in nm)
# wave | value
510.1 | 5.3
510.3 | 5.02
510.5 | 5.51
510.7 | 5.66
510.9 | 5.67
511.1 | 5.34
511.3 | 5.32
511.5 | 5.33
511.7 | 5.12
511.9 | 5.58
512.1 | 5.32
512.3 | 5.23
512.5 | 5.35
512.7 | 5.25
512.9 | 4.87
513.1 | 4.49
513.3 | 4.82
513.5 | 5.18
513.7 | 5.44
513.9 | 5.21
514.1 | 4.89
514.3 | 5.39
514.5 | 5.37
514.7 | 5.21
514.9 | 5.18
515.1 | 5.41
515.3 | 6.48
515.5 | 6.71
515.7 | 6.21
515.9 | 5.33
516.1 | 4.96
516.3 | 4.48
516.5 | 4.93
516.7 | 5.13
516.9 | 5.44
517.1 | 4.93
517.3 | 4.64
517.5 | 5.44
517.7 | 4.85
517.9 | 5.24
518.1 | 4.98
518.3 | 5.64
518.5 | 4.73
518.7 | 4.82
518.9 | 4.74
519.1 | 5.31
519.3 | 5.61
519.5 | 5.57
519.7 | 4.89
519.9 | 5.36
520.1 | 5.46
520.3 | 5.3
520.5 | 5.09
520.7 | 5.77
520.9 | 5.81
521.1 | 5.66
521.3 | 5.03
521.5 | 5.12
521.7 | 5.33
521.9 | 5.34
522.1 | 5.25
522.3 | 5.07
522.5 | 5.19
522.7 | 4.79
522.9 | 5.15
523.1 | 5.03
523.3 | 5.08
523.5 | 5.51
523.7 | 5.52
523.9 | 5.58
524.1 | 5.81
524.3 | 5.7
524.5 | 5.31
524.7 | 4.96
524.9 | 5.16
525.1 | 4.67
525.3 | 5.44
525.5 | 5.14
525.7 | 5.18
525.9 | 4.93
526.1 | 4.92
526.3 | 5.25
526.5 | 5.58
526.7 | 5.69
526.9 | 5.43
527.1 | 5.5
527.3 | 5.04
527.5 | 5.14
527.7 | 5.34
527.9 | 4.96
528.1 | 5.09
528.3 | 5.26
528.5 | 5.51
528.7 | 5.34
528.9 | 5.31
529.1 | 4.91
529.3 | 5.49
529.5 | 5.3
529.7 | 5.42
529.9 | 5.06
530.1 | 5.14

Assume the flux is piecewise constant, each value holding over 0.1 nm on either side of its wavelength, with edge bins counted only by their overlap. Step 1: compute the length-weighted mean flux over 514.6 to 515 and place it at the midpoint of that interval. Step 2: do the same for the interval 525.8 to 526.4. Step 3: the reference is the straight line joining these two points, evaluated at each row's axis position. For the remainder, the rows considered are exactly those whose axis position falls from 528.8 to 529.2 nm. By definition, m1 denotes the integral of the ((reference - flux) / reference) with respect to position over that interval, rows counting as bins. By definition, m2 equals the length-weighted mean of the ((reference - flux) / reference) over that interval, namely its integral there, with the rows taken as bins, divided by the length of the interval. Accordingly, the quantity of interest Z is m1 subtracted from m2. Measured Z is -0.014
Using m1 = -0.009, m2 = -0.02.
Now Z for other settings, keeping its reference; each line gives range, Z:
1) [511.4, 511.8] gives 0.002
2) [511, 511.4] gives -0.010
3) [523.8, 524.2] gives -0.075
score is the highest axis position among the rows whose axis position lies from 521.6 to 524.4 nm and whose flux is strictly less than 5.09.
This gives 523.3 nm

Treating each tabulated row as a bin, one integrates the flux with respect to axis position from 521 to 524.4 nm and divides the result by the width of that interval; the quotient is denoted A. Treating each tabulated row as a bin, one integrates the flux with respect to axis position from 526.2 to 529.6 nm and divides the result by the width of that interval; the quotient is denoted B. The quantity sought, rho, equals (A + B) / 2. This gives 5.30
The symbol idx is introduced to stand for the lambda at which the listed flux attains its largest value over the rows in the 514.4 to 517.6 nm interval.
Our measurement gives 515.5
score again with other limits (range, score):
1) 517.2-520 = 519.7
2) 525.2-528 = 527.9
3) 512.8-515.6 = 514.1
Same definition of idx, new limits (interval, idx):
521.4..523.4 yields 521.9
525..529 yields 526.7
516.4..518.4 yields 518.3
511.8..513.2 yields 511.9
